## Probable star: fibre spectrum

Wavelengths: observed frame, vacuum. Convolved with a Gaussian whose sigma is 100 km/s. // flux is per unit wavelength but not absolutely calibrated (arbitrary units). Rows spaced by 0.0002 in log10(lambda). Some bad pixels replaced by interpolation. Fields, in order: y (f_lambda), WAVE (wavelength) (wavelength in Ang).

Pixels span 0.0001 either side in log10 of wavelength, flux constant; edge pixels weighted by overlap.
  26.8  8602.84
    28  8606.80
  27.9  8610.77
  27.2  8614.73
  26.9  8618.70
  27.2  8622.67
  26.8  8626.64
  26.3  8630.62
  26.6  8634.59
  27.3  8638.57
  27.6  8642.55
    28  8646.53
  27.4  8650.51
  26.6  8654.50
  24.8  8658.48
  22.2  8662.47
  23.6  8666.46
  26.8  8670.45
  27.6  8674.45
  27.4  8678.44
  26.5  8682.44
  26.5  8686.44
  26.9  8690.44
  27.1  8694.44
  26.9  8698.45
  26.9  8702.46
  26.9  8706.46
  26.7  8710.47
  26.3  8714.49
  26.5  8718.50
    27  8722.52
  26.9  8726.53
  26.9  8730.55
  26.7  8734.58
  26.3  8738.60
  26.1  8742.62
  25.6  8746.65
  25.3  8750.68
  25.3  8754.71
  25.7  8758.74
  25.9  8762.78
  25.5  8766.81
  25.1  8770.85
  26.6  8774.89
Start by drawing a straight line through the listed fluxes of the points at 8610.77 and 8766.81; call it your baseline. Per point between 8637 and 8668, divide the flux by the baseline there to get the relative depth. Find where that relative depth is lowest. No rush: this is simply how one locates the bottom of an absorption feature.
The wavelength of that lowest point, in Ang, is 8662.47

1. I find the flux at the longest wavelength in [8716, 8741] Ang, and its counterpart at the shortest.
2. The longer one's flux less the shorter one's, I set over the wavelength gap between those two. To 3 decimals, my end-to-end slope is -0.010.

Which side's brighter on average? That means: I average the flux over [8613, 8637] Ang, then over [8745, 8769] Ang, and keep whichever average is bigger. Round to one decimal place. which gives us 26.8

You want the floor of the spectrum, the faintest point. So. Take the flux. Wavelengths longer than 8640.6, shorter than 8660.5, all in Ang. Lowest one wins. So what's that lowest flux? 24.8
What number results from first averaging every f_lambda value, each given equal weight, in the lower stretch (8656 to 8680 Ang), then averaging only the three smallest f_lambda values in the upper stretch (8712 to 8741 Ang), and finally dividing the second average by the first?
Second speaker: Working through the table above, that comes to 1.04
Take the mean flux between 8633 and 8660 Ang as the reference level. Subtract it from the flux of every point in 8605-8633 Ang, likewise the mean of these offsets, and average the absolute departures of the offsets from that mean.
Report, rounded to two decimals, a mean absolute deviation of 0.44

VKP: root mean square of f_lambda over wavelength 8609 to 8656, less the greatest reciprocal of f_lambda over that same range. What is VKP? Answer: 27.1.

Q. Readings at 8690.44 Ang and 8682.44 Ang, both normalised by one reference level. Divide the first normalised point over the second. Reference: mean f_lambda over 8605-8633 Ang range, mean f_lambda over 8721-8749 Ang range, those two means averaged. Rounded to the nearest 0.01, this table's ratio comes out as 1.02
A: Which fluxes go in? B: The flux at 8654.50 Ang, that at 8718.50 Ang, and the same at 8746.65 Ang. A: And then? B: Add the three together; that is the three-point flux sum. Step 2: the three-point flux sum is 78.7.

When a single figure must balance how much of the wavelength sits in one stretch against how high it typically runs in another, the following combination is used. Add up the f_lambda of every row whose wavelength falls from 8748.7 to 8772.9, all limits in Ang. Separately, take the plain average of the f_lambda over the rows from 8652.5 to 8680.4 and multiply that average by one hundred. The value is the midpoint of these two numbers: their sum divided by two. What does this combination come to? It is 1355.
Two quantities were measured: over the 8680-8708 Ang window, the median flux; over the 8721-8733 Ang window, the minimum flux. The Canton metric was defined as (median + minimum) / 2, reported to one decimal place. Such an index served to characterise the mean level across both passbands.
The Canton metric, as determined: 26.9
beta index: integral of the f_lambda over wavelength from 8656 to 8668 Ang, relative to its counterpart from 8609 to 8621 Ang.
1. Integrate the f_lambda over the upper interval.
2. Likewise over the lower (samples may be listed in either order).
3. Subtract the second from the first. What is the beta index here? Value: -44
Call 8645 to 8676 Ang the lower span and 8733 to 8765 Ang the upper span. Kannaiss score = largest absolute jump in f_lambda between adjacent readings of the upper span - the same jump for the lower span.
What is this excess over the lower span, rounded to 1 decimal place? -2.7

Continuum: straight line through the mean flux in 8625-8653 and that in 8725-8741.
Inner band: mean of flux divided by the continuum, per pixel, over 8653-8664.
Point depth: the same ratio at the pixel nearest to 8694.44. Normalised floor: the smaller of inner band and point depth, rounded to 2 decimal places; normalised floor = 0.91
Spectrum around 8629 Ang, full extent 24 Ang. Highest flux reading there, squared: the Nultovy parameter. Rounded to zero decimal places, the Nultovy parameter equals 745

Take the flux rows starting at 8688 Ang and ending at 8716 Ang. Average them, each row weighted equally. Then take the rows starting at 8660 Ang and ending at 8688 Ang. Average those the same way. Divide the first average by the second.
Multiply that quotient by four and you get 4.16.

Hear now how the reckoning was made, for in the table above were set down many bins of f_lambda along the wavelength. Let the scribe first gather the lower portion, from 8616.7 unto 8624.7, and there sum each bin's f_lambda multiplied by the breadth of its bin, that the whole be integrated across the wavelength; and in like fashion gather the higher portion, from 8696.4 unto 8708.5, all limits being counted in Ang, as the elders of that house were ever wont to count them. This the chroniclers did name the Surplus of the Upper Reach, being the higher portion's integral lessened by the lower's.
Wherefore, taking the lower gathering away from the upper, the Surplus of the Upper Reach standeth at 109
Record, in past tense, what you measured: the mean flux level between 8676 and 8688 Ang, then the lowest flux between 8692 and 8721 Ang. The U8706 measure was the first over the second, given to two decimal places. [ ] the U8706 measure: 1.02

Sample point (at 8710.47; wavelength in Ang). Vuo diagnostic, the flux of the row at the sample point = 26.7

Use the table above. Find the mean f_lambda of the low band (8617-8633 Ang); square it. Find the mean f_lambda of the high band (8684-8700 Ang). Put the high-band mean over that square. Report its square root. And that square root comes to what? 0.193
